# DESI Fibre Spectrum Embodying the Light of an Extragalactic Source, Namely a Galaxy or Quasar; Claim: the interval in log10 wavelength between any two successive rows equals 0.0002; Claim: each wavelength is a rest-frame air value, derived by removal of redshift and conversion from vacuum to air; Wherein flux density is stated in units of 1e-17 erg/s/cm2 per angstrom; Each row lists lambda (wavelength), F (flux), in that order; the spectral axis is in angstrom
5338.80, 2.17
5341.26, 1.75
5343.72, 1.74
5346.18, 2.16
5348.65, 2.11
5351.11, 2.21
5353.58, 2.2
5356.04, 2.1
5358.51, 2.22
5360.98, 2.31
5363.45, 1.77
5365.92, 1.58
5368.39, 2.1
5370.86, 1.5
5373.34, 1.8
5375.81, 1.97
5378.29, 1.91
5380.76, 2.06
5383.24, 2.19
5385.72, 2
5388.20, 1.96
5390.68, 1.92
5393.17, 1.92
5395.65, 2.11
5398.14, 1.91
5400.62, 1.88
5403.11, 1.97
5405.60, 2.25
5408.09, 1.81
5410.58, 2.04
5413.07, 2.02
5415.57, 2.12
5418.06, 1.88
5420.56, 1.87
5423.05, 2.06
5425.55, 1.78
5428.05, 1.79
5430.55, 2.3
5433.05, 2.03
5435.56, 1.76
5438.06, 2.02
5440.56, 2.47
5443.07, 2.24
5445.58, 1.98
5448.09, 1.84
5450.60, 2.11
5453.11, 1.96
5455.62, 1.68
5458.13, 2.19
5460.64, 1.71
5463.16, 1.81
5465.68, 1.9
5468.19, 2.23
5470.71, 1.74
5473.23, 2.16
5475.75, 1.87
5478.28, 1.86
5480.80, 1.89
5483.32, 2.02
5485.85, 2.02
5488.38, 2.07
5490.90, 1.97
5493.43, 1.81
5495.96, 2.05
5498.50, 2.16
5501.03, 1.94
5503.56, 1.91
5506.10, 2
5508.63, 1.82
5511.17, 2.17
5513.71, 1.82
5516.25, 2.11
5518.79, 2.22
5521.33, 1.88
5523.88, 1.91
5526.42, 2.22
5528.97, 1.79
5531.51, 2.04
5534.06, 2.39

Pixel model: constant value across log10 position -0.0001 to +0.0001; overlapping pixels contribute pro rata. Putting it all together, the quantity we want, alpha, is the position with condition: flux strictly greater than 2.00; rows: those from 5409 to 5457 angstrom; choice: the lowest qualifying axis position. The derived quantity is 5410.58 angstrom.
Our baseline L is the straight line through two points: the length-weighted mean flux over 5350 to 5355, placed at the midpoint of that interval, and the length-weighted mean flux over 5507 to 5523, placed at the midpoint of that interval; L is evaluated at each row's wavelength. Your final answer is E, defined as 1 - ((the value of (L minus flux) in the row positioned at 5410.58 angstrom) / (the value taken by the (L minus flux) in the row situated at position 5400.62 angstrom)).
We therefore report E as 1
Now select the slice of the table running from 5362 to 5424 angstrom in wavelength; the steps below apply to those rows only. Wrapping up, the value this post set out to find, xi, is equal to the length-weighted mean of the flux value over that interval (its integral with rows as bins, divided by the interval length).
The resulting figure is 1.95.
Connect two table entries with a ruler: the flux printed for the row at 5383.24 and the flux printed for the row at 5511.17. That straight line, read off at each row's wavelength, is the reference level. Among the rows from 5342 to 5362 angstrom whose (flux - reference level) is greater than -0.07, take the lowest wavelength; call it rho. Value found 5346.18 angstrom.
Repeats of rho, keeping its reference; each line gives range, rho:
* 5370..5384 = 5383.24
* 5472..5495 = 5473.23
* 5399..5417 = 5405.60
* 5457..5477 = 5458.13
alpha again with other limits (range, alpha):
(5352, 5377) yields 5353.58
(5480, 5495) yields 5483.32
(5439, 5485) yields 5440.56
